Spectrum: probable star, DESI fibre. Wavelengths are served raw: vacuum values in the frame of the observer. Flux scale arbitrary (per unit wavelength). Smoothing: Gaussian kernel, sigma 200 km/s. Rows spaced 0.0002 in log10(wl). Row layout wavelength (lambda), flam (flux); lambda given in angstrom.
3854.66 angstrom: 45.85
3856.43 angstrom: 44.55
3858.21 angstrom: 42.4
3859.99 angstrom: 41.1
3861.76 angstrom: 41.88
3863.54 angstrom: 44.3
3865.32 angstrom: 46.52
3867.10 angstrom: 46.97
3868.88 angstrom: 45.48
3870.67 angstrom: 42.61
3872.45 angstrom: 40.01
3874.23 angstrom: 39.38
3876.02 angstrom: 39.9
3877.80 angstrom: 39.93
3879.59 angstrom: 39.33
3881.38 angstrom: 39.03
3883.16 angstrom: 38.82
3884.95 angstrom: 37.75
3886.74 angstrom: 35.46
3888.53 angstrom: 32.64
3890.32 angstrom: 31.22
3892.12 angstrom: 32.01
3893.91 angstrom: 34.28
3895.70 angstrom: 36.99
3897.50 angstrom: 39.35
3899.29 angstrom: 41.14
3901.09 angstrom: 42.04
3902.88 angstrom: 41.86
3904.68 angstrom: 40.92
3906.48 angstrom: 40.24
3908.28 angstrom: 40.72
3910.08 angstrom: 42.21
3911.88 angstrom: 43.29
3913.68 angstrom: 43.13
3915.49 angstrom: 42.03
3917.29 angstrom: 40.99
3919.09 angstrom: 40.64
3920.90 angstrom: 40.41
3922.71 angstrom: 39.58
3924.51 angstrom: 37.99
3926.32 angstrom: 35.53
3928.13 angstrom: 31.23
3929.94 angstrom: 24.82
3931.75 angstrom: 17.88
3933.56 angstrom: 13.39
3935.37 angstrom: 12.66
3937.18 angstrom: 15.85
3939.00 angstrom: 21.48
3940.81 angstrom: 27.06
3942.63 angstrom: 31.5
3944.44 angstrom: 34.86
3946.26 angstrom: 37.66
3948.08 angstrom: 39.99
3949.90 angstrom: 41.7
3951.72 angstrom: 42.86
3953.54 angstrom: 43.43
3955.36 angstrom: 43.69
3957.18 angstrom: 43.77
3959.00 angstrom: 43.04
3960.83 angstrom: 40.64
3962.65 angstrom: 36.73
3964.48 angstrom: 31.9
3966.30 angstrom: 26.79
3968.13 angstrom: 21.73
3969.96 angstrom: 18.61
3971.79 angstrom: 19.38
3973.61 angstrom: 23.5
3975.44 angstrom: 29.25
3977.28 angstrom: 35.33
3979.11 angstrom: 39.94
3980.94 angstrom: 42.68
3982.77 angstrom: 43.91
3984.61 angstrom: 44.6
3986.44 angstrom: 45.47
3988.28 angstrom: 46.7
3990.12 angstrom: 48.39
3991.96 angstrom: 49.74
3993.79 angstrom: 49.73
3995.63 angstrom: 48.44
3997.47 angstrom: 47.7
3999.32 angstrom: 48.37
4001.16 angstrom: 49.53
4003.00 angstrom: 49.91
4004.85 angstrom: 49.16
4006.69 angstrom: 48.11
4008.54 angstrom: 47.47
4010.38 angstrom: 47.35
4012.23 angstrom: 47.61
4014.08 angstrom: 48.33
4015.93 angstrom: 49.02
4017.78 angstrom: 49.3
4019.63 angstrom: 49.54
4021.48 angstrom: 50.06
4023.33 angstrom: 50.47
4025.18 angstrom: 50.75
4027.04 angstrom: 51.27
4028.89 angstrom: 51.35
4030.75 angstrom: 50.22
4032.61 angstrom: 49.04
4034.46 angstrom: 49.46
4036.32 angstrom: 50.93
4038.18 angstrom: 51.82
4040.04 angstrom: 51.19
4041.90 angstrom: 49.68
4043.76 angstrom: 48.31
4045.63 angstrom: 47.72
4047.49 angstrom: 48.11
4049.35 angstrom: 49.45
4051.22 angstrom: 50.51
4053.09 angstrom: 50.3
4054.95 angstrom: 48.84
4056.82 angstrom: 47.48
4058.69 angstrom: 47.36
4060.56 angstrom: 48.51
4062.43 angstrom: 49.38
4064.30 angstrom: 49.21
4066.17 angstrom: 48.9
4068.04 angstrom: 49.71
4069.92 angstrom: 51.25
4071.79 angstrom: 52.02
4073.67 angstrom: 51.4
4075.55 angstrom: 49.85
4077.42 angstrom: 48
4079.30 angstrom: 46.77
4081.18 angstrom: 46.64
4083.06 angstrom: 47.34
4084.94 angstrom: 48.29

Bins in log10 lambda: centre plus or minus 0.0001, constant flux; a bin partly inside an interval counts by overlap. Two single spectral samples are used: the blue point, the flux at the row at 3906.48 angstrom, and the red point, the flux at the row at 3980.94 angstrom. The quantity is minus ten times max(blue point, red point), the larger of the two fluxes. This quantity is -427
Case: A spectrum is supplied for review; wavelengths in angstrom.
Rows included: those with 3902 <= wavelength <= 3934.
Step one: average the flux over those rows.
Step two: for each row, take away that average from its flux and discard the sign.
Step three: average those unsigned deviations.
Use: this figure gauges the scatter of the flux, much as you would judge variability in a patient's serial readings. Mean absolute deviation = 6.6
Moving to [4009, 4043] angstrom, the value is 1.0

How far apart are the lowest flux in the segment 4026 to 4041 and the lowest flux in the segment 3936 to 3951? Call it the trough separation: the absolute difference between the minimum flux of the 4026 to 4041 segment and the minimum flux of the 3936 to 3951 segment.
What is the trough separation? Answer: 33.2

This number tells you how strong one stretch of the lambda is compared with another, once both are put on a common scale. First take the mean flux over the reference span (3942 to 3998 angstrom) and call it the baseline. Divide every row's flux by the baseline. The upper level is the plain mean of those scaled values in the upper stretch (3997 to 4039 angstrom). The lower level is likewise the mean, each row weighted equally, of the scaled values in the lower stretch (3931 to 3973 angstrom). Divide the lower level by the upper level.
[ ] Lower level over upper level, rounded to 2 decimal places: 0.62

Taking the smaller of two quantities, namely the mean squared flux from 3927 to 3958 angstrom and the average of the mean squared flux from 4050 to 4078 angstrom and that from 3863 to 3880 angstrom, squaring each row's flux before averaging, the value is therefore 1071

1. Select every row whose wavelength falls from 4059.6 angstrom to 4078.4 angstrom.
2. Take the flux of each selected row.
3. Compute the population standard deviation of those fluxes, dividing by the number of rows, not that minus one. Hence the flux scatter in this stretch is 1.3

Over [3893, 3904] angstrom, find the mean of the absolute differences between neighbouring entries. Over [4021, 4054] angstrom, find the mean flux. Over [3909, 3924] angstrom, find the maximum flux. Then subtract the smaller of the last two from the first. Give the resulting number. -42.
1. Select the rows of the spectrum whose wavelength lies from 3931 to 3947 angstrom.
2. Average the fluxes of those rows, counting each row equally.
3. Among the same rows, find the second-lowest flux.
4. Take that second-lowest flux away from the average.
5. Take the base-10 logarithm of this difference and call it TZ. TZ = 1.0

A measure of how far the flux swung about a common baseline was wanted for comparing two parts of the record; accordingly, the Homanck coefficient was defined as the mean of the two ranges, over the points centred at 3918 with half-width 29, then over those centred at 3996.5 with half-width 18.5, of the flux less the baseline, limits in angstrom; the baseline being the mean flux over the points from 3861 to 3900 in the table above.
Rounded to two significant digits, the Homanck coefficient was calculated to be 20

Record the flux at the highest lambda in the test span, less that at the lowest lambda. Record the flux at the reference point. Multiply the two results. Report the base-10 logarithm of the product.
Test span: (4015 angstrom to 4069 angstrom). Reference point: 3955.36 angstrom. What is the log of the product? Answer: 1.5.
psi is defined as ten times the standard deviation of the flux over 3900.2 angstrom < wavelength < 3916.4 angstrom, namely 10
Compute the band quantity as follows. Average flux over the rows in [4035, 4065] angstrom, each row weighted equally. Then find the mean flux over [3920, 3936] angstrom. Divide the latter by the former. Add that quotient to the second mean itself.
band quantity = 29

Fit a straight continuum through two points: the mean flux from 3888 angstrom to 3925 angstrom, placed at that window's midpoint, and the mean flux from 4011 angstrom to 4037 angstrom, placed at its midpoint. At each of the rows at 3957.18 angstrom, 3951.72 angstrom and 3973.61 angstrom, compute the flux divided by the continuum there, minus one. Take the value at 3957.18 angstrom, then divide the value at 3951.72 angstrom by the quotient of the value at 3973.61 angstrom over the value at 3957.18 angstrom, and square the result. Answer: 0.0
